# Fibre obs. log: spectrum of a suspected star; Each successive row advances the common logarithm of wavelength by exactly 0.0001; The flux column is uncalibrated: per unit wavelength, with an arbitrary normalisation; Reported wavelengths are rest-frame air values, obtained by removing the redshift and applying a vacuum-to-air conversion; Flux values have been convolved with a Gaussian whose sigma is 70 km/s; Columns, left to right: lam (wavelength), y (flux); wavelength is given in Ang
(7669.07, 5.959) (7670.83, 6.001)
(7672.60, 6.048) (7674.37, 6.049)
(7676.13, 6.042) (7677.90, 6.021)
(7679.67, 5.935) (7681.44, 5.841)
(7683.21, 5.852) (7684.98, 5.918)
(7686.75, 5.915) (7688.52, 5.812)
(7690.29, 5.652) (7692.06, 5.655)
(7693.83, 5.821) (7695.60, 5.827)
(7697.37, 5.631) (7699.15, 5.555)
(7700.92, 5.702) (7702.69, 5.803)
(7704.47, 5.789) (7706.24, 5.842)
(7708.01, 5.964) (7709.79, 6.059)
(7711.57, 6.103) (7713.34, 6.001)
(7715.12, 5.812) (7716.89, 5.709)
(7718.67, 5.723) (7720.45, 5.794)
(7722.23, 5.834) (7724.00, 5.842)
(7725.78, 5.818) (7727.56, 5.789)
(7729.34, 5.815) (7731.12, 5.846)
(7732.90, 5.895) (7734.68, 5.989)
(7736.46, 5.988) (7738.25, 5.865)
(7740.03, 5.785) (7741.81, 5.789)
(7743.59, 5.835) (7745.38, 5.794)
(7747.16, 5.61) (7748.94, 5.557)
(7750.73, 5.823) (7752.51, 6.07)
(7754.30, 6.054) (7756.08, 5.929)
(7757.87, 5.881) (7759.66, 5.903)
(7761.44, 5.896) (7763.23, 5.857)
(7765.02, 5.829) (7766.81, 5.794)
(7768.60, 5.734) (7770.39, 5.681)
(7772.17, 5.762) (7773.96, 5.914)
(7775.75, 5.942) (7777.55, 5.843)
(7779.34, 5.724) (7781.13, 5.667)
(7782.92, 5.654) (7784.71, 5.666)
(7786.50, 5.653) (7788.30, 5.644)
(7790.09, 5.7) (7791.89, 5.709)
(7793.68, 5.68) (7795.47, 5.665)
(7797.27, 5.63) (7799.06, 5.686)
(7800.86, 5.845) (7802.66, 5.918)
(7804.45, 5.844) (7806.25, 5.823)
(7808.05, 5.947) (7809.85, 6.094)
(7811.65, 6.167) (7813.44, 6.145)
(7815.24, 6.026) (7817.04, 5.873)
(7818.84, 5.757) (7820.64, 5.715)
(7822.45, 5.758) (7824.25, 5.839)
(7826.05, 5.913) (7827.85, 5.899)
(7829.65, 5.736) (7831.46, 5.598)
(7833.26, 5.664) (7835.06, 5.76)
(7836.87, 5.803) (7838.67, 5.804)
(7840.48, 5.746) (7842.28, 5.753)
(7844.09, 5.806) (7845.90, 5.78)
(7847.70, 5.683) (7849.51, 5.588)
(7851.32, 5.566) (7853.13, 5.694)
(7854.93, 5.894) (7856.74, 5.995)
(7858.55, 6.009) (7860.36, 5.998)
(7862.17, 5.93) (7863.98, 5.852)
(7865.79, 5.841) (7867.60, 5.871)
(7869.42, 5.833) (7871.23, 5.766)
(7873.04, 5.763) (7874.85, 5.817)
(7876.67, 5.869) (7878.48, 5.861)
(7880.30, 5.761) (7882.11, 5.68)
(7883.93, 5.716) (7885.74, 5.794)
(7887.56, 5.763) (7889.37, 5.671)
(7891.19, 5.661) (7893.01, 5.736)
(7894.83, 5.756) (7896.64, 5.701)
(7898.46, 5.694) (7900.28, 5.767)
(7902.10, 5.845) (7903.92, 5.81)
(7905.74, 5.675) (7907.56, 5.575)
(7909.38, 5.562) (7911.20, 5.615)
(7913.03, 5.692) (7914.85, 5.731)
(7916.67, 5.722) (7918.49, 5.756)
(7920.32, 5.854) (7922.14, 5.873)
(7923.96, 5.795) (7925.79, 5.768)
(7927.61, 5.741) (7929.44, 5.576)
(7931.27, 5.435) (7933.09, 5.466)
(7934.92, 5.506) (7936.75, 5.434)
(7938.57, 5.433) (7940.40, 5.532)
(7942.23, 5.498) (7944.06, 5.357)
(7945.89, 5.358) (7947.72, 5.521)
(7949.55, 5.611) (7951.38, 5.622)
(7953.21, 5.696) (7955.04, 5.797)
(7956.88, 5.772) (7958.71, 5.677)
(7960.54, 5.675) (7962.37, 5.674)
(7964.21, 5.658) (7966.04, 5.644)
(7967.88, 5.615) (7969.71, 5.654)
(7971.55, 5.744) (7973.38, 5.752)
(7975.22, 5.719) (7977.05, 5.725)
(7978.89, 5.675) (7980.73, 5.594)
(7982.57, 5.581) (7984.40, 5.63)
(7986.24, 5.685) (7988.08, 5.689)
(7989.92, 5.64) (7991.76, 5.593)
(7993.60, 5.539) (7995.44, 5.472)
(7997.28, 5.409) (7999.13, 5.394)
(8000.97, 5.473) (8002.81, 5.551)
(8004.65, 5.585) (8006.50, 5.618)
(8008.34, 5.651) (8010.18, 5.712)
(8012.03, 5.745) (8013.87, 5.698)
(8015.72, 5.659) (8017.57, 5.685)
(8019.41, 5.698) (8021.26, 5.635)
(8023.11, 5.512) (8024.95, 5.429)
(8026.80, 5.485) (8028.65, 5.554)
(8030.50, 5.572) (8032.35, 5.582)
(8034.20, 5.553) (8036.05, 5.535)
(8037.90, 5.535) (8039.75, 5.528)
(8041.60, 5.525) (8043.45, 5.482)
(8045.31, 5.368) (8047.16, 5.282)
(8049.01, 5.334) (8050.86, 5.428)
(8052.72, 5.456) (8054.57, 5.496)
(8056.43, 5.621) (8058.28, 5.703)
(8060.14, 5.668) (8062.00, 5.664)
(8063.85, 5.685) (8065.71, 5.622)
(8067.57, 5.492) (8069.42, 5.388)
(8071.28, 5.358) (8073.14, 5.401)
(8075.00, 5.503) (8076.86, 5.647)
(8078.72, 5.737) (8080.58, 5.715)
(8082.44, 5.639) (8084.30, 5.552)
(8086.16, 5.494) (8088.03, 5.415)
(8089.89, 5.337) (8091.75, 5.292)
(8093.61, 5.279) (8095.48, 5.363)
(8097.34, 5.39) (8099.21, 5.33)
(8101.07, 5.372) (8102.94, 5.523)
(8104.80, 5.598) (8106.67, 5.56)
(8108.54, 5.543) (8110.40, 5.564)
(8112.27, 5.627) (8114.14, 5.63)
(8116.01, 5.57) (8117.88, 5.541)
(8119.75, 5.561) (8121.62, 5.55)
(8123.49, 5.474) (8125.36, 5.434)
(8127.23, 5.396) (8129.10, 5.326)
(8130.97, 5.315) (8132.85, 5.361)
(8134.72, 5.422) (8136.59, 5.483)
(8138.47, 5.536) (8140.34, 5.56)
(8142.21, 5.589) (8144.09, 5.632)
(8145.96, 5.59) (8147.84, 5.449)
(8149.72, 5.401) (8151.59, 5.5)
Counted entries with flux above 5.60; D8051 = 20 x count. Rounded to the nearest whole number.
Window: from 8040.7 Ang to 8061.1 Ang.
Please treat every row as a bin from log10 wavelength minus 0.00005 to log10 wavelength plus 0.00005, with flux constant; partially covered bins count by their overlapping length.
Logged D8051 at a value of 60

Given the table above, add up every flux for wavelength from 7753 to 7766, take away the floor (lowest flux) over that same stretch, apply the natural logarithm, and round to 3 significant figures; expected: 3.57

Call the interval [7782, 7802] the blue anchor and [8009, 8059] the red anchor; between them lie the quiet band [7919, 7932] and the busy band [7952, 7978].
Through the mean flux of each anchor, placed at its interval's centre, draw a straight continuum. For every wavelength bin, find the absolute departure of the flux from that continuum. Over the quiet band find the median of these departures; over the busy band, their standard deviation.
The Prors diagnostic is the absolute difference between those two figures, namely 0.12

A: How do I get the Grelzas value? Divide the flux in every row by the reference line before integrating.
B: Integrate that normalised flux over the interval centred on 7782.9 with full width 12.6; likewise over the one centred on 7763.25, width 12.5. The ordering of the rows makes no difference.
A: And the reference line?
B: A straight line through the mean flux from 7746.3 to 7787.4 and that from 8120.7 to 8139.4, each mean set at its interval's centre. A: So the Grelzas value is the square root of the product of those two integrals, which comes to 12.5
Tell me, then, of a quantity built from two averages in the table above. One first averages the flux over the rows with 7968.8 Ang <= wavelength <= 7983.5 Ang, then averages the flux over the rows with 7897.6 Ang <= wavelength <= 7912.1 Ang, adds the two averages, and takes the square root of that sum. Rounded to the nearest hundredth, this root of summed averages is 3.37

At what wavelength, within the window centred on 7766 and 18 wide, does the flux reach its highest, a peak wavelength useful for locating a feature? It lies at 7773.96 Ang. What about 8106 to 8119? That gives 8114.14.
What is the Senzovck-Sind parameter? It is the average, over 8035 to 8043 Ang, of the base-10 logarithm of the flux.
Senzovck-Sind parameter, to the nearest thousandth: 0.743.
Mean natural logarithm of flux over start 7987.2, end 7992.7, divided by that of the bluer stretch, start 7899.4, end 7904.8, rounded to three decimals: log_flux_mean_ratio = 0.983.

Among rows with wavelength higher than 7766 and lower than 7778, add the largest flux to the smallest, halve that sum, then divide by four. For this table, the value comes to 1.45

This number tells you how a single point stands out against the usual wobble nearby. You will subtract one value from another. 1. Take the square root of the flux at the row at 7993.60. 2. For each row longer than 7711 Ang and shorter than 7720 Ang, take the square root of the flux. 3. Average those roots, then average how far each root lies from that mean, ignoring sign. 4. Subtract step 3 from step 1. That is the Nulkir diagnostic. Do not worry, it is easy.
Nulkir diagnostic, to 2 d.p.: 2.32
